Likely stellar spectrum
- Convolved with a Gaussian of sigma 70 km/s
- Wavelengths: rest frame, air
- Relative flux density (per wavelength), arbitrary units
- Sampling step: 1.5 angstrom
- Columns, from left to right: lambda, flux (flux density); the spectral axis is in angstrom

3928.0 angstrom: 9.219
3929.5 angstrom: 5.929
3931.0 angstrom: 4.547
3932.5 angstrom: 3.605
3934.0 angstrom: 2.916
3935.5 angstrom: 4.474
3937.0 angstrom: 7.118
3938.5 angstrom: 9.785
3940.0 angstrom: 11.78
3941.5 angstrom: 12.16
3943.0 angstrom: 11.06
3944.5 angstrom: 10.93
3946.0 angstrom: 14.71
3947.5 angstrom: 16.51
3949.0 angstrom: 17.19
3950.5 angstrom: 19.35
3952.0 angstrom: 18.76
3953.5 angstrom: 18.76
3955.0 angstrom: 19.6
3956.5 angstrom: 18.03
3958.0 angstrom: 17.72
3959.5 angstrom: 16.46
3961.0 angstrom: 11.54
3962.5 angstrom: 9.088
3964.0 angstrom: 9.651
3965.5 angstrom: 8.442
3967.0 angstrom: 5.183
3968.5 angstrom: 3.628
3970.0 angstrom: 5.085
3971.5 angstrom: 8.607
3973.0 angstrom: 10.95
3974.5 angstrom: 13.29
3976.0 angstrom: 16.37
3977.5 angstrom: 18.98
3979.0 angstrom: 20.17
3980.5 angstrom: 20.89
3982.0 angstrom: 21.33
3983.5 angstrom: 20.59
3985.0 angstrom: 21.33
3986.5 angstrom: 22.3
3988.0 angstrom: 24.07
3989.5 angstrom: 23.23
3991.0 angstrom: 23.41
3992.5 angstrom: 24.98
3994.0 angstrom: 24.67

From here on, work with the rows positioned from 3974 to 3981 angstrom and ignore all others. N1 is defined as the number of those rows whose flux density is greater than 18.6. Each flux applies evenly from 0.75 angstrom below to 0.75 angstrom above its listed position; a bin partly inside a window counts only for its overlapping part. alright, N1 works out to 3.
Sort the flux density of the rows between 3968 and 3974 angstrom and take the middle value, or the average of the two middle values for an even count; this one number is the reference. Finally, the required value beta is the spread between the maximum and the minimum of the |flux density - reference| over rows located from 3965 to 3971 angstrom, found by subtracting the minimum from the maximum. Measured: 1.6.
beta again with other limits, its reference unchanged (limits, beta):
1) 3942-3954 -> 8.4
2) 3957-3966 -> 9.3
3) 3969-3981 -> 12.3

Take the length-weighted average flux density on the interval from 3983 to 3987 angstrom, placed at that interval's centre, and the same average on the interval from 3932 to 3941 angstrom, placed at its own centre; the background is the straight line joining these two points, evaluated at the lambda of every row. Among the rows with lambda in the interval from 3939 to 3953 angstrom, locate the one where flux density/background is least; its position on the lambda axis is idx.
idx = 3944.5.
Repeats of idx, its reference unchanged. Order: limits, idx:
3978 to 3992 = 3983.5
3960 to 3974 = 3968.5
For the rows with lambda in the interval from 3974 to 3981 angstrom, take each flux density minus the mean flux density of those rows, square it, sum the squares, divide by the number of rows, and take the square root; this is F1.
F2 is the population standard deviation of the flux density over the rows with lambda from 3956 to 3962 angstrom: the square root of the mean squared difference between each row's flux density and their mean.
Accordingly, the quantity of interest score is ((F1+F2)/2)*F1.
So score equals 8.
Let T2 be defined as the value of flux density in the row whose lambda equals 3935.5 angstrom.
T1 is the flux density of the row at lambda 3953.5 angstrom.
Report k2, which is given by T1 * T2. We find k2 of 84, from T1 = 18.76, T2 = 4.474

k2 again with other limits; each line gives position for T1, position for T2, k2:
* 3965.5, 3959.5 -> 139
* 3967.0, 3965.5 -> 44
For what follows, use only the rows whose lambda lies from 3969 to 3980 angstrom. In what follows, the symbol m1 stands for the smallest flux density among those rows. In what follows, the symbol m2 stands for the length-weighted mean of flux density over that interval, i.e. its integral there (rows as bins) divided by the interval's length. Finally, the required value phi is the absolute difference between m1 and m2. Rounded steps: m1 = 5.085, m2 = 13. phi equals 8.2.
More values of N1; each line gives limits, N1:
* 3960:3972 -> 0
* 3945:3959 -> 4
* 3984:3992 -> 5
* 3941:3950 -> 0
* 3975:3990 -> 9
